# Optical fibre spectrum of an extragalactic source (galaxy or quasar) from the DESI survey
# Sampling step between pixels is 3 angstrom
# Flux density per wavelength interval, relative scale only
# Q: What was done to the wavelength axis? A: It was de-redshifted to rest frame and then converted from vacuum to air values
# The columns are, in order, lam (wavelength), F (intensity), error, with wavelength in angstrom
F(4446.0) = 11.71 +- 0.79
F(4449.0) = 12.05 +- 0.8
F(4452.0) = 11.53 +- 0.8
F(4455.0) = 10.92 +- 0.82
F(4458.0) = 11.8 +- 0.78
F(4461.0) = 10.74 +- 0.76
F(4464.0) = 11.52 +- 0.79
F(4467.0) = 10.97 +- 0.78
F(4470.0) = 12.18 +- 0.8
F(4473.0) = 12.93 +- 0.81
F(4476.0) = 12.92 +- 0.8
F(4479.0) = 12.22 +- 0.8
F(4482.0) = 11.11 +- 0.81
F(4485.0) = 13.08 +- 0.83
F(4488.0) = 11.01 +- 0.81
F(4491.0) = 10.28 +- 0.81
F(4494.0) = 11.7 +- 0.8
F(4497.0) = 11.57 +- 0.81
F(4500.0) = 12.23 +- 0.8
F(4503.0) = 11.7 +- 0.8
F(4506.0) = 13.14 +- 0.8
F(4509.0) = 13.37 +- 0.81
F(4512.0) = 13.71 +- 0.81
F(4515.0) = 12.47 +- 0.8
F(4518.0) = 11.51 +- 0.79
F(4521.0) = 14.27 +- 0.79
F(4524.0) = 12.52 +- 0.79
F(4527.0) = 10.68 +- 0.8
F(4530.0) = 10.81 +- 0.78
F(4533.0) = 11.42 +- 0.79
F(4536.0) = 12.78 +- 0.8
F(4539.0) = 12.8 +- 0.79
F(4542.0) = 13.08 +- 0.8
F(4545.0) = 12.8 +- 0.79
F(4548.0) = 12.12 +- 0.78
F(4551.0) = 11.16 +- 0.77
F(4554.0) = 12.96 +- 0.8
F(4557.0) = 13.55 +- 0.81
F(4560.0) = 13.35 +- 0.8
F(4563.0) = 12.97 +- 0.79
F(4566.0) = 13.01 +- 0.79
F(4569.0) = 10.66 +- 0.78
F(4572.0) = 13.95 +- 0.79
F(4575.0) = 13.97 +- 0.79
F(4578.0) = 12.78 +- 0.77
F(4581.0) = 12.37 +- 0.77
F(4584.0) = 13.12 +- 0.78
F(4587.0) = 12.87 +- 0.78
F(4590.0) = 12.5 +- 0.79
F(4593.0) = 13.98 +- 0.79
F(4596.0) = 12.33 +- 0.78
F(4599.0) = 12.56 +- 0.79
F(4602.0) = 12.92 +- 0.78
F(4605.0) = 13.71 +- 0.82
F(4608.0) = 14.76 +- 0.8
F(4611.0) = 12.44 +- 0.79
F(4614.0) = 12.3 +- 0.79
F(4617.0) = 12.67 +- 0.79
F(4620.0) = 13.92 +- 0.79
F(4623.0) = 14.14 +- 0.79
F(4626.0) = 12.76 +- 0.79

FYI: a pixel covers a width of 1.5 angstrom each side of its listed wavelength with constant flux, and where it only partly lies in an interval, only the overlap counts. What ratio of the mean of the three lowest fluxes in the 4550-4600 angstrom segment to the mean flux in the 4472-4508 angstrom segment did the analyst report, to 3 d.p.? 0.949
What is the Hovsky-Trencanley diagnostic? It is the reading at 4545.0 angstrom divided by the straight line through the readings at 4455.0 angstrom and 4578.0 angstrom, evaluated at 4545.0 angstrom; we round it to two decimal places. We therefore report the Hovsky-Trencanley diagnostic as 1.04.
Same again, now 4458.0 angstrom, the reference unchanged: 1.08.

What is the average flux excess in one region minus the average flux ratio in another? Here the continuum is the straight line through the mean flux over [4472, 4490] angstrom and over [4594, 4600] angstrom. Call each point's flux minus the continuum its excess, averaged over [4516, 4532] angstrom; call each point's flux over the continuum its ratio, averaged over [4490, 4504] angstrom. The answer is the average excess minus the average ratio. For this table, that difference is -1.28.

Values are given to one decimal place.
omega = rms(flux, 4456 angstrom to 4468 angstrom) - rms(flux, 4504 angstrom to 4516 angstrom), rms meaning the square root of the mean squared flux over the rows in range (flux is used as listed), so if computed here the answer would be -1.9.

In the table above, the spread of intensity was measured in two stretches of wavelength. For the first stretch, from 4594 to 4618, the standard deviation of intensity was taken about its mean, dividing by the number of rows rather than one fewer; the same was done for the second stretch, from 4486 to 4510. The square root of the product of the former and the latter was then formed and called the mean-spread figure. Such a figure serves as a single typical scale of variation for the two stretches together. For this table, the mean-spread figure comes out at 0.88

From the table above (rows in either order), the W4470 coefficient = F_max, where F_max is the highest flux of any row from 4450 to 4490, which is 13.08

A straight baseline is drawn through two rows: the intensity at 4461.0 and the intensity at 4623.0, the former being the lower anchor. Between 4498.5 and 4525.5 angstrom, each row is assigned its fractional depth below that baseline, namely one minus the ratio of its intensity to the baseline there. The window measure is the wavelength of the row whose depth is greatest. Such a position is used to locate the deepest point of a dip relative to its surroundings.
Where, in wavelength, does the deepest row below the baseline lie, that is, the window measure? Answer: 4518.0 angstrom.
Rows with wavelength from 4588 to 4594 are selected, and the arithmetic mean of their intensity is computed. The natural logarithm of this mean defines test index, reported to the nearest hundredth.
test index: 2.58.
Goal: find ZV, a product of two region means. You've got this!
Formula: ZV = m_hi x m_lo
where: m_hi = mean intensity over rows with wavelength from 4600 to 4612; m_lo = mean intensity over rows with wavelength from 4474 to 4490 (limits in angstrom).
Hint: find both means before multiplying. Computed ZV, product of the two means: 162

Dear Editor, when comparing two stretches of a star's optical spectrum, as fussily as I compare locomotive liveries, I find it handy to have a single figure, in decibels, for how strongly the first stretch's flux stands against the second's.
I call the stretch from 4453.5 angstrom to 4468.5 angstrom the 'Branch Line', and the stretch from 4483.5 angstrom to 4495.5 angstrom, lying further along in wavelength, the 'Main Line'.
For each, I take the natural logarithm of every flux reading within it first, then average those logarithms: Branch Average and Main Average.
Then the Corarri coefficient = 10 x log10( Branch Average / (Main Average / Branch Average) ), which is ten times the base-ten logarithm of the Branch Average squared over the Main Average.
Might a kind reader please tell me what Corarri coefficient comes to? 3.78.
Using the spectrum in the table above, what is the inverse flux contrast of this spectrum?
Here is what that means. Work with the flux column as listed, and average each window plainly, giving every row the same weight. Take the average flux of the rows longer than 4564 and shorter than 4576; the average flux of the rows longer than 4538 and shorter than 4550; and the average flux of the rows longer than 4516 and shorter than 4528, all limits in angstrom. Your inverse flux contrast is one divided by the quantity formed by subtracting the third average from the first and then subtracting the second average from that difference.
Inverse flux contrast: -0.083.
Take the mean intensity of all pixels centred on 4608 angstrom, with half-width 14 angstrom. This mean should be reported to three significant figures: 13.1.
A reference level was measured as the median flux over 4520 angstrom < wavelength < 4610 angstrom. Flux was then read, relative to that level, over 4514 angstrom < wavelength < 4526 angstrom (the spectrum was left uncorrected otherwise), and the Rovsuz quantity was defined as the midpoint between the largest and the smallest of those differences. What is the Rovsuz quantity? 0.1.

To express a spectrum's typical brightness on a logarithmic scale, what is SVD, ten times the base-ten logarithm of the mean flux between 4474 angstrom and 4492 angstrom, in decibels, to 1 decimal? 10.7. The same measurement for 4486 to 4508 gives 10.7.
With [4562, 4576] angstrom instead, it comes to 11.1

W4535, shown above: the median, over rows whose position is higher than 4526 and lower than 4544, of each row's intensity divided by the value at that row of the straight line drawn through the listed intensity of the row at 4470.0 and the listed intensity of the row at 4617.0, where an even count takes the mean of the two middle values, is 0.98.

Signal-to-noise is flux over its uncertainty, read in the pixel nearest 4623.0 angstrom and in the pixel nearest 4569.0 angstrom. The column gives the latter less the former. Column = -4.2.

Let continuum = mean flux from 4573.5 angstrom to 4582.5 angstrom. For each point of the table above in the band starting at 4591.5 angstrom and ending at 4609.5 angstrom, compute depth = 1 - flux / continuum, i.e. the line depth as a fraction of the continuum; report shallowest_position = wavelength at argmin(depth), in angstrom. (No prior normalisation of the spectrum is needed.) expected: 4608.0 angstrom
